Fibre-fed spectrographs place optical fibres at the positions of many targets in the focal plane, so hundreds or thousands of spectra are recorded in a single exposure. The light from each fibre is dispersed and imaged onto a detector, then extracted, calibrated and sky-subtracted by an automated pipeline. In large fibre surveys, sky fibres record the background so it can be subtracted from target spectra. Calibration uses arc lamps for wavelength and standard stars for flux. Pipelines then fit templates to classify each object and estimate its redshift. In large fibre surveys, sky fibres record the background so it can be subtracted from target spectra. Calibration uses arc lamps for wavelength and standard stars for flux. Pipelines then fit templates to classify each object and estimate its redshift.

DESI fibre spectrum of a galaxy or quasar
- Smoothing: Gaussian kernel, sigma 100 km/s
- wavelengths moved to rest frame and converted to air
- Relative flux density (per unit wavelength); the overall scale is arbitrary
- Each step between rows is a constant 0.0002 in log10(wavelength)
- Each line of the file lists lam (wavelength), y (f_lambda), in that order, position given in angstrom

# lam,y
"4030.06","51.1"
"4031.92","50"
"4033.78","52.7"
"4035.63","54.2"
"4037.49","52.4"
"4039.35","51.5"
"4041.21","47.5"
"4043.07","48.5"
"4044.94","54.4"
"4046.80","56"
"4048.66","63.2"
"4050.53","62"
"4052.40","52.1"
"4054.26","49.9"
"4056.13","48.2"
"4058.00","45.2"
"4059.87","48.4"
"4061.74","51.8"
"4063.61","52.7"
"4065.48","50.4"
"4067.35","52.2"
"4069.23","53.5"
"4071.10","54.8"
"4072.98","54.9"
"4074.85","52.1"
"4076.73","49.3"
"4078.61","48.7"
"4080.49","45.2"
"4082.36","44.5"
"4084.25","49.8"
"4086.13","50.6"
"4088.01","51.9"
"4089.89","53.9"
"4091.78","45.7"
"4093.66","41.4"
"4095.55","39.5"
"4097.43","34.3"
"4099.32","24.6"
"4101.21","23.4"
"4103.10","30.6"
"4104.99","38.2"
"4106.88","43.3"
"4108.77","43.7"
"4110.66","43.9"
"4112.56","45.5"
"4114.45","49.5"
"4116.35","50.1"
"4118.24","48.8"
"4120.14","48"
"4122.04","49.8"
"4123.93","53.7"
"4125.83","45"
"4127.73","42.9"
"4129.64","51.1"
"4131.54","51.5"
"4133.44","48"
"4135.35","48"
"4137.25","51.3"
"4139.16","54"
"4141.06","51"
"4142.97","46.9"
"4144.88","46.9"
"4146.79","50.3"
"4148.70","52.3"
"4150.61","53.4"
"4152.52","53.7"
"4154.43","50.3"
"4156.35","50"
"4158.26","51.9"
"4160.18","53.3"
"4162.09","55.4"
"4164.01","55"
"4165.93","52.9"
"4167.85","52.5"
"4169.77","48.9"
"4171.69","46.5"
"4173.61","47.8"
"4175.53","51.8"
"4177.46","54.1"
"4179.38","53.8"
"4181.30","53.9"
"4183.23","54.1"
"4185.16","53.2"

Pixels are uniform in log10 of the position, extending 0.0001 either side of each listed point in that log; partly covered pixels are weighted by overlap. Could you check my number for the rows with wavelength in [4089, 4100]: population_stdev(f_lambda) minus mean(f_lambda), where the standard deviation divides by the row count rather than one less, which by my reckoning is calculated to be -31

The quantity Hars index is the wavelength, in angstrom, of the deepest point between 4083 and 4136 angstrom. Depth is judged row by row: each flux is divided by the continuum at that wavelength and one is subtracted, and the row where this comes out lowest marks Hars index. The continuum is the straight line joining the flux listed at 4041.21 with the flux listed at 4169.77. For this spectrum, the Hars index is 4101.21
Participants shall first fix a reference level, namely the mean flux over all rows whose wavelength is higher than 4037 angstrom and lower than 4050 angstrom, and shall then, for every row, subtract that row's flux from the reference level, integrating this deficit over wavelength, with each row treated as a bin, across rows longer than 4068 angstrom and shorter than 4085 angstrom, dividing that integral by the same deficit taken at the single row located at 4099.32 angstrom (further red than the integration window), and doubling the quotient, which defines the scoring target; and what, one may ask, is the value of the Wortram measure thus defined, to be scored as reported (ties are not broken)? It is 4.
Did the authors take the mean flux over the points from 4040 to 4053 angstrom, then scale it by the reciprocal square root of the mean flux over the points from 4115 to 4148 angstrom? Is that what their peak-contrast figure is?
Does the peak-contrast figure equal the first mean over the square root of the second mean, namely 7.8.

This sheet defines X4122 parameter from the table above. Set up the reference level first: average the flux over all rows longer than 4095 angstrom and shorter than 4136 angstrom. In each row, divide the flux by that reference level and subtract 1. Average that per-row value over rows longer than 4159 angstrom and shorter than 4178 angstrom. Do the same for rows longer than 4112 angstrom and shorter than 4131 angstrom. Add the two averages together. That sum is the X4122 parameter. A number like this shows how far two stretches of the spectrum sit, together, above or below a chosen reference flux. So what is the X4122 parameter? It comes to 0.314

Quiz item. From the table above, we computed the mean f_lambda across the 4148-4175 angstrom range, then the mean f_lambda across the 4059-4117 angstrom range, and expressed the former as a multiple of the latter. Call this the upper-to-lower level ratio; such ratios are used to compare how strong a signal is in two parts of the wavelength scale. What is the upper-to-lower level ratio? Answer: 1.13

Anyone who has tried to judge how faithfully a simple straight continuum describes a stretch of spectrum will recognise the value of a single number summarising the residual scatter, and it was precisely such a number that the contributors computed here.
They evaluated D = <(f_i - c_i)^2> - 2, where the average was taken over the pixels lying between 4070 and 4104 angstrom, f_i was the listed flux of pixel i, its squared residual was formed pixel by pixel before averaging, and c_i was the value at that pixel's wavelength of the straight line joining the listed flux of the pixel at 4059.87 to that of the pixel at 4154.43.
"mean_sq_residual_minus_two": 118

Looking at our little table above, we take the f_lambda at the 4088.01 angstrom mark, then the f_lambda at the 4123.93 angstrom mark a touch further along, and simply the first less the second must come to -1.8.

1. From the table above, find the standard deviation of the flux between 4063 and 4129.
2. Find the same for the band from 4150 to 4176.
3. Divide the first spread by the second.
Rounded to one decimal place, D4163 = 3.0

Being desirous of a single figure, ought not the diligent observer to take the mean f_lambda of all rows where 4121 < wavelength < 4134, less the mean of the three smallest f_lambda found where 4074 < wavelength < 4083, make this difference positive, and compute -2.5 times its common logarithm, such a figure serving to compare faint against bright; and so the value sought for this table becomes -1.1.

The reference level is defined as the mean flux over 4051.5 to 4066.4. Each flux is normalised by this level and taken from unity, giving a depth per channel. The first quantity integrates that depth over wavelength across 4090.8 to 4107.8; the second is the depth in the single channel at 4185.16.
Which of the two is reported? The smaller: -0.1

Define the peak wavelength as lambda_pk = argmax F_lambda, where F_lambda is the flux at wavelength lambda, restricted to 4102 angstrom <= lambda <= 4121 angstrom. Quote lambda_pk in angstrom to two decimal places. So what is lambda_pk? 4116.35 angstrom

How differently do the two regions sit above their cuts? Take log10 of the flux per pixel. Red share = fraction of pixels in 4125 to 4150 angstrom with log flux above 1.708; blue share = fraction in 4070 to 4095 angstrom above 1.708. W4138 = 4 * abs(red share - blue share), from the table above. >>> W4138 0.0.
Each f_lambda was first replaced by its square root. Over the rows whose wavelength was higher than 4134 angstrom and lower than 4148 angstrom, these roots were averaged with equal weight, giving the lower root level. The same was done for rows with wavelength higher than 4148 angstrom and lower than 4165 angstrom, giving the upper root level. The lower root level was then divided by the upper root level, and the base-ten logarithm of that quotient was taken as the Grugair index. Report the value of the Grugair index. -0.013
